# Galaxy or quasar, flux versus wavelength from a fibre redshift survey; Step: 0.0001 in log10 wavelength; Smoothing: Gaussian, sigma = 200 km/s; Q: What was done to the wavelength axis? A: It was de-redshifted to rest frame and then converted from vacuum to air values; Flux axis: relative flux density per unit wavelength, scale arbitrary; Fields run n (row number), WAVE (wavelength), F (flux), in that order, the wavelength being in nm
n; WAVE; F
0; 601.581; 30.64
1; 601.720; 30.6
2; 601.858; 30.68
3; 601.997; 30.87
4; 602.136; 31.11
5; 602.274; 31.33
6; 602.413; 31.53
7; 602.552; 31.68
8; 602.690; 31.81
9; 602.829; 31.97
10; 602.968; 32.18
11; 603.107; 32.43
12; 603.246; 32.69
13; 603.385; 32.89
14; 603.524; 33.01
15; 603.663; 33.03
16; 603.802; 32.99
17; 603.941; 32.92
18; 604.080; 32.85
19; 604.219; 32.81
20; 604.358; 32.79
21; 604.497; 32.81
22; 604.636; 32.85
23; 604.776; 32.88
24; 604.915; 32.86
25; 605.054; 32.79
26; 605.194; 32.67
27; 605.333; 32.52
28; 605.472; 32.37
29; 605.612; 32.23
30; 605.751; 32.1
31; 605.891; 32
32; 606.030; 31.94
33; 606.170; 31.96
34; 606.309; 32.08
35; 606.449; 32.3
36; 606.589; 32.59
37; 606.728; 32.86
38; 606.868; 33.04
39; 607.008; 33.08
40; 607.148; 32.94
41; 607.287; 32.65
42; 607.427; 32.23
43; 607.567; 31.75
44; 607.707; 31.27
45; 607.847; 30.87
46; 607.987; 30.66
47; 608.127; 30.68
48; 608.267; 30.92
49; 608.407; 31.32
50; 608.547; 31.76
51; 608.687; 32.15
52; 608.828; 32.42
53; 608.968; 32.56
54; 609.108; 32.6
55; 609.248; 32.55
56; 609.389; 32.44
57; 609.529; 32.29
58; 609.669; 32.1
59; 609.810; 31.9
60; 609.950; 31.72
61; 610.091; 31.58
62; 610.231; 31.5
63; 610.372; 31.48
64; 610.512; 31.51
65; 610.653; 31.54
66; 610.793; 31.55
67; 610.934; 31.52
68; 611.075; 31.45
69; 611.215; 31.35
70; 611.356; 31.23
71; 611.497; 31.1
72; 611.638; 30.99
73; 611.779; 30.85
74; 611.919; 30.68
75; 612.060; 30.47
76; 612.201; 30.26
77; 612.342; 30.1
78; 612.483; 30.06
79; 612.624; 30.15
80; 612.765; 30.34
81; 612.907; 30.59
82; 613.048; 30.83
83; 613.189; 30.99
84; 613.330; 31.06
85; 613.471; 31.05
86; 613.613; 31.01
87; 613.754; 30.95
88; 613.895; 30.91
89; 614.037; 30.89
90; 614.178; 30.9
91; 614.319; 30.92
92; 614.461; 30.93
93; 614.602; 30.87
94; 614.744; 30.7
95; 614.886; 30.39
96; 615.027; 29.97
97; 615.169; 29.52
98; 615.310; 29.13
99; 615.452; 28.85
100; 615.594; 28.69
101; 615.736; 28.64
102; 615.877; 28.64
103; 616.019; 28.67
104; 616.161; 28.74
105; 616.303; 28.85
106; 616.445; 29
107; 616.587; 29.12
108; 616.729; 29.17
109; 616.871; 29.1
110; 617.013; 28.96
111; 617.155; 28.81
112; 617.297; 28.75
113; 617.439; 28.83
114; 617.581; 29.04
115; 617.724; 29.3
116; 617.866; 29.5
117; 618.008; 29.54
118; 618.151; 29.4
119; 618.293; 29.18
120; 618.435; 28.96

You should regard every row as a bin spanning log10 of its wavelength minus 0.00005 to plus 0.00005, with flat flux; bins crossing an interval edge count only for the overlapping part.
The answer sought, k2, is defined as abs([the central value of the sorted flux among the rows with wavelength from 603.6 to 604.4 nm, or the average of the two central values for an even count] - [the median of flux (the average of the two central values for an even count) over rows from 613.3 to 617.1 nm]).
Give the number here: 3.4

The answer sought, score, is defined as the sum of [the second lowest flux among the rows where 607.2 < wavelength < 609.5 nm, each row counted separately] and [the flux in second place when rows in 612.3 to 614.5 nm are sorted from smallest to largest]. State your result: 60.8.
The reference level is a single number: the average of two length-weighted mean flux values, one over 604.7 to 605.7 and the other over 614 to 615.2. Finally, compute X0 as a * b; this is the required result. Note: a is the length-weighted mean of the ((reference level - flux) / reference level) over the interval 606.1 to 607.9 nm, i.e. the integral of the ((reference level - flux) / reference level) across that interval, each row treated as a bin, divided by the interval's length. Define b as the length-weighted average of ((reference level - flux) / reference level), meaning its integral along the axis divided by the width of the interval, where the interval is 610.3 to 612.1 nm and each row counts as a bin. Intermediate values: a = -0.022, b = 0.01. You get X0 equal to -0.0003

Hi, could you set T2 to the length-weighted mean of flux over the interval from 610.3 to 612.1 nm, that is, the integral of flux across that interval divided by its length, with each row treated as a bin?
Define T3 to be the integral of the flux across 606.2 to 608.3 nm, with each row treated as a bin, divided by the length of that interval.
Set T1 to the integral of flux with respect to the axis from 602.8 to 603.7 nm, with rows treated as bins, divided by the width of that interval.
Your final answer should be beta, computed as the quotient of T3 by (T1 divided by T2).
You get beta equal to 30.7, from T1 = 32.6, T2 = 31.2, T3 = 32.0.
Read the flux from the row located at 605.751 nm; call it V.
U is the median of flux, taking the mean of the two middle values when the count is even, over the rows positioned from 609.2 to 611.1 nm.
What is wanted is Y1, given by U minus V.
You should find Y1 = -0.5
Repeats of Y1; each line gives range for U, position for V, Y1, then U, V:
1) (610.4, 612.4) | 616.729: 2.0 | 31.2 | 29.17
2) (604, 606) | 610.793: 1.2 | 32.8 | 31.55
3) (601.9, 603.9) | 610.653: 0.5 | 32.1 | 31.54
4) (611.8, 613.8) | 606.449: -1.7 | 30.6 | 32.3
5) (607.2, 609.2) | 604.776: -1.1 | 31.8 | 32.88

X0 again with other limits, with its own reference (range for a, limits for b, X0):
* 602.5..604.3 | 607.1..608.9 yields 0.0000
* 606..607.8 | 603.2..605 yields 0.0010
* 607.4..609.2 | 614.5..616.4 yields -0.0001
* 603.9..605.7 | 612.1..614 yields -0.0011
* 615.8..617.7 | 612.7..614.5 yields 0.0019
